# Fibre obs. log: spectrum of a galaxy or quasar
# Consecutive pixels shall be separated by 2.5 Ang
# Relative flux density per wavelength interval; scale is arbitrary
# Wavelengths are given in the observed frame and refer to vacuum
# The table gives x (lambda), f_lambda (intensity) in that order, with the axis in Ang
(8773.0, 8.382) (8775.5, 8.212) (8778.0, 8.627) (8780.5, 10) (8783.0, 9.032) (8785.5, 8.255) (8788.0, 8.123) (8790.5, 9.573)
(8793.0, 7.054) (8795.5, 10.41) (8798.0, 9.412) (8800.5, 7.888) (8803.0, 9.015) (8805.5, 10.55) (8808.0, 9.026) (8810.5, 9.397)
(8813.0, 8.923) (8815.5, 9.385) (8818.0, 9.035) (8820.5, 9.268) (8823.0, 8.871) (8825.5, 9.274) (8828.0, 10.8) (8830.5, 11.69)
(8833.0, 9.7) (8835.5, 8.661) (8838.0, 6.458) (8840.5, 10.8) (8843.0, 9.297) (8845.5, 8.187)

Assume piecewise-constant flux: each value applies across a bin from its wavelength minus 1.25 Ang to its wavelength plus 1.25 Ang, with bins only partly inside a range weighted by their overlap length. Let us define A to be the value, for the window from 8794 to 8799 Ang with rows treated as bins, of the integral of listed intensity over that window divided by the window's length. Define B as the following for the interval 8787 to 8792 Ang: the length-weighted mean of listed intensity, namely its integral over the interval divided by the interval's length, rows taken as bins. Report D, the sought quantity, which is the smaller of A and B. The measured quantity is 8.79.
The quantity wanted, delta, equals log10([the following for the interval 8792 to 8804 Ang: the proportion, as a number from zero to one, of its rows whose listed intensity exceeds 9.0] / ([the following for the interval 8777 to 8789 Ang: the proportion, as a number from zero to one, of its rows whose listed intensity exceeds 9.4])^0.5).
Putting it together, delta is 0.13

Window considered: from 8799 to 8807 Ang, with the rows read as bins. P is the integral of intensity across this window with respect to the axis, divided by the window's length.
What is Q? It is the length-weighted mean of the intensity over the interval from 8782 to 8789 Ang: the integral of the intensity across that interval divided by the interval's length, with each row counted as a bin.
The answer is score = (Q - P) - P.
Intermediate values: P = 9.2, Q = 8.5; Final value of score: -9.8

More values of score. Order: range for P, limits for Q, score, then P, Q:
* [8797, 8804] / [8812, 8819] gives -8.4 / 8.7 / 9.1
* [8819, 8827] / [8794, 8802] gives -9.2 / 9.2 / 9.2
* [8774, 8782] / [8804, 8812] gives -8.2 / 8.9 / 9.6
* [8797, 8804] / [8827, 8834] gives -6.7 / 8.7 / 10.8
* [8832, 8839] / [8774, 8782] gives -7.6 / 8.3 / 8.9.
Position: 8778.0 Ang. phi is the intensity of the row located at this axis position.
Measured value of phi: 8.627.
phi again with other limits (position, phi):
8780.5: 10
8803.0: 9.015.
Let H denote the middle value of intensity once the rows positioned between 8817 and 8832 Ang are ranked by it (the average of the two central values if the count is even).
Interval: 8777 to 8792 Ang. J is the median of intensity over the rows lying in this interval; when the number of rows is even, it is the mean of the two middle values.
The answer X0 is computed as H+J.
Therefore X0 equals 18.1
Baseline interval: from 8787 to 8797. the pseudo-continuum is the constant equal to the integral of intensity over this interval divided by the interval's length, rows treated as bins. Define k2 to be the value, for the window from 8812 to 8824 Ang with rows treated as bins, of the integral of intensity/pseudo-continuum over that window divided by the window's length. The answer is 1.03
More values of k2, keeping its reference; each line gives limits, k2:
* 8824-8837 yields 1.13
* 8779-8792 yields 1.01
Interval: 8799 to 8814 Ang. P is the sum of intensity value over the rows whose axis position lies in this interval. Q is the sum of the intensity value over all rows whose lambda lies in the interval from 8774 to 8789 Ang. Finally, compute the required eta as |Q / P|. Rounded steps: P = 54.8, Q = 52.2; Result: 0.95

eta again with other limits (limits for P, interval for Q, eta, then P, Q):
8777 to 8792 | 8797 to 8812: 1.03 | 53.6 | 55.3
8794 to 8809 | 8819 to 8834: 1.06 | 56.3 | 59.6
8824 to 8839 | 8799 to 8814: 0.97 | 56.6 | 54.8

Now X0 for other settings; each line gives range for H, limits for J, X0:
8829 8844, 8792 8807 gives 18.7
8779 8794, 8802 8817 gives 17.8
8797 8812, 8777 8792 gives 18.0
